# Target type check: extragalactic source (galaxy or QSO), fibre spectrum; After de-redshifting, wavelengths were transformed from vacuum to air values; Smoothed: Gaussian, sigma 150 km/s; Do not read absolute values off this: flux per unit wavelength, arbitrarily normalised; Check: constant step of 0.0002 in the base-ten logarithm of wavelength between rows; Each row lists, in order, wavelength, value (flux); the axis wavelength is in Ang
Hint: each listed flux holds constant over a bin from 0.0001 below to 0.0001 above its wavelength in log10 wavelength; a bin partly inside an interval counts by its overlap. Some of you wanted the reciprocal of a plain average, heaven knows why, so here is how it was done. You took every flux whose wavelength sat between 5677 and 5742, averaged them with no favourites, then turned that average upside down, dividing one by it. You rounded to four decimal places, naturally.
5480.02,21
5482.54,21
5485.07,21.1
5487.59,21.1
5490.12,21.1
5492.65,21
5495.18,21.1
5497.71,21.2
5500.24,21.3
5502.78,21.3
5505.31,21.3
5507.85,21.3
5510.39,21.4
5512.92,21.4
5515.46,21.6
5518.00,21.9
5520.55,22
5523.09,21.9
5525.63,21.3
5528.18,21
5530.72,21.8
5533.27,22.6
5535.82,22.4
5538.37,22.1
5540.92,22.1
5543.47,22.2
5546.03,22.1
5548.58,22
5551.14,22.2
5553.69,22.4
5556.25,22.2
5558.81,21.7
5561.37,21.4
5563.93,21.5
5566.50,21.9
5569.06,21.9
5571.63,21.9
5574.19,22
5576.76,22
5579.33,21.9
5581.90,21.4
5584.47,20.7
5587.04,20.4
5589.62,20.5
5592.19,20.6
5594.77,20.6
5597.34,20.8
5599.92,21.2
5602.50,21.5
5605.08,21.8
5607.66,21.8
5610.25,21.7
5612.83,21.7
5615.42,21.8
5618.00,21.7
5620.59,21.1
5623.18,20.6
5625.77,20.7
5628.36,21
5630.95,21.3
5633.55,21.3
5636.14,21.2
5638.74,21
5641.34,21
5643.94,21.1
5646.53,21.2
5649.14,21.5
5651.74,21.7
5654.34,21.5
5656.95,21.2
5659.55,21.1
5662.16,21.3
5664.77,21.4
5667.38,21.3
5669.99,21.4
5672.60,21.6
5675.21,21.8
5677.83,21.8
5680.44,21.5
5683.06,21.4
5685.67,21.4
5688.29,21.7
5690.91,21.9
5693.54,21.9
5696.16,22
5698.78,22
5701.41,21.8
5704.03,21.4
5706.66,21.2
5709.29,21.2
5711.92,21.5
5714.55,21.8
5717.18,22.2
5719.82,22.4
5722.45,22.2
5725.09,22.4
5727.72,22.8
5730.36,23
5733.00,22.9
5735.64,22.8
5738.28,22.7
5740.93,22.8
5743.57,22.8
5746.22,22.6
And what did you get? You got 0.0454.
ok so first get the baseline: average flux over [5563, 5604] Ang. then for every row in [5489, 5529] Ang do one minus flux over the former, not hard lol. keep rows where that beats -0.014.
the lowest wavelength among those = 5490.12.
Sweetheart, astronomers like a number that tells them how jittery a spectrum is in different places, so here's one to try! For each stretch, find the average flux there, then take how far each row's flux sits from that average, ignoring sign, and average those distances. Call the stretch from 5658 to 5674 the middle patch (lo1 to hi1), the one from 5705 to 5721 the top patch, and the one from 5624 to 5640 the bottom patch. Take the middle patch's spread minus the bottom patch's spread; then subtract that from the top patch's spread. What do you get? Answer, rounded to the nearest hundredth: 0.48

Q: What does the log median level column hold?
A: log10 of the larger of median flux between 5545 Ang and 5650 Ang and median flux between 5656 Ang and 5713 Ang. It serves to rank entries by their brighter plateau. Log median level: 1.33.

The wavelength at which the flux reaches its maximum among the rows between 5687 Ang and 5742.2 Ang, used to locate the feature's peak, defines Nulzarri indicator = 5730.36 Ang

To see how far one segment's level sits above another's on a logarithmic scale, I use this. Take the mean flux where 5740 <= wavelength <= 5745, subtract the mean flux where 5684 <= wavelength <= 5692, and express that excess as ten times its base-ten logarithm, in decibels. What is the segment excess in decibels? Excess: 0.5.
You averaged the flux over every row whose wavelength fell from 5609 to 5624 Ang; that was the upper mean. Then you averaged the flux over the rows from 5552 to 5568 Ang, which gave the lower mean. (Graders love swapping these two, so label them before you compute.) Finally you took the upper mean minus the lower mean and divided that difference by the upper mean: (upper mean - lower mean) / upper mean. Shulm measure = -0.019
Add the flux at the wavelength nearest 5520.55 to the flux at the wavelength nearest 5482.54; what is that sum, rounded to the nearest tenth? 43.0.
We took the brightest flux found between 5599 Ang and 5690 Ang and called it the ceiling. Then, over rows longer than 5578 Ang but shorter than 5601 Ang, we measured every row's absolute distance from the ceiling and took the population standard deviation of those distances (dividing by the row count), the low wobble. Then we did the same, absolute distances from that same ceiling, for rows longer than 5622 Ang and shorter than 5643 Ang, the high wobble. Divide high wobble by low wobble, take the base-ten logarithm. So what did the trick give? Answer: -0.24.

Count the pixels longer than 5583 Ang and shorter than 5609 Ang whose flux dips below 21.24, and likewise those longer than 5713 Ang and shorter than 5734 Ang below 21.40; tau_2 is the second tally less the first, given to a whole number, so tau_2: -7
